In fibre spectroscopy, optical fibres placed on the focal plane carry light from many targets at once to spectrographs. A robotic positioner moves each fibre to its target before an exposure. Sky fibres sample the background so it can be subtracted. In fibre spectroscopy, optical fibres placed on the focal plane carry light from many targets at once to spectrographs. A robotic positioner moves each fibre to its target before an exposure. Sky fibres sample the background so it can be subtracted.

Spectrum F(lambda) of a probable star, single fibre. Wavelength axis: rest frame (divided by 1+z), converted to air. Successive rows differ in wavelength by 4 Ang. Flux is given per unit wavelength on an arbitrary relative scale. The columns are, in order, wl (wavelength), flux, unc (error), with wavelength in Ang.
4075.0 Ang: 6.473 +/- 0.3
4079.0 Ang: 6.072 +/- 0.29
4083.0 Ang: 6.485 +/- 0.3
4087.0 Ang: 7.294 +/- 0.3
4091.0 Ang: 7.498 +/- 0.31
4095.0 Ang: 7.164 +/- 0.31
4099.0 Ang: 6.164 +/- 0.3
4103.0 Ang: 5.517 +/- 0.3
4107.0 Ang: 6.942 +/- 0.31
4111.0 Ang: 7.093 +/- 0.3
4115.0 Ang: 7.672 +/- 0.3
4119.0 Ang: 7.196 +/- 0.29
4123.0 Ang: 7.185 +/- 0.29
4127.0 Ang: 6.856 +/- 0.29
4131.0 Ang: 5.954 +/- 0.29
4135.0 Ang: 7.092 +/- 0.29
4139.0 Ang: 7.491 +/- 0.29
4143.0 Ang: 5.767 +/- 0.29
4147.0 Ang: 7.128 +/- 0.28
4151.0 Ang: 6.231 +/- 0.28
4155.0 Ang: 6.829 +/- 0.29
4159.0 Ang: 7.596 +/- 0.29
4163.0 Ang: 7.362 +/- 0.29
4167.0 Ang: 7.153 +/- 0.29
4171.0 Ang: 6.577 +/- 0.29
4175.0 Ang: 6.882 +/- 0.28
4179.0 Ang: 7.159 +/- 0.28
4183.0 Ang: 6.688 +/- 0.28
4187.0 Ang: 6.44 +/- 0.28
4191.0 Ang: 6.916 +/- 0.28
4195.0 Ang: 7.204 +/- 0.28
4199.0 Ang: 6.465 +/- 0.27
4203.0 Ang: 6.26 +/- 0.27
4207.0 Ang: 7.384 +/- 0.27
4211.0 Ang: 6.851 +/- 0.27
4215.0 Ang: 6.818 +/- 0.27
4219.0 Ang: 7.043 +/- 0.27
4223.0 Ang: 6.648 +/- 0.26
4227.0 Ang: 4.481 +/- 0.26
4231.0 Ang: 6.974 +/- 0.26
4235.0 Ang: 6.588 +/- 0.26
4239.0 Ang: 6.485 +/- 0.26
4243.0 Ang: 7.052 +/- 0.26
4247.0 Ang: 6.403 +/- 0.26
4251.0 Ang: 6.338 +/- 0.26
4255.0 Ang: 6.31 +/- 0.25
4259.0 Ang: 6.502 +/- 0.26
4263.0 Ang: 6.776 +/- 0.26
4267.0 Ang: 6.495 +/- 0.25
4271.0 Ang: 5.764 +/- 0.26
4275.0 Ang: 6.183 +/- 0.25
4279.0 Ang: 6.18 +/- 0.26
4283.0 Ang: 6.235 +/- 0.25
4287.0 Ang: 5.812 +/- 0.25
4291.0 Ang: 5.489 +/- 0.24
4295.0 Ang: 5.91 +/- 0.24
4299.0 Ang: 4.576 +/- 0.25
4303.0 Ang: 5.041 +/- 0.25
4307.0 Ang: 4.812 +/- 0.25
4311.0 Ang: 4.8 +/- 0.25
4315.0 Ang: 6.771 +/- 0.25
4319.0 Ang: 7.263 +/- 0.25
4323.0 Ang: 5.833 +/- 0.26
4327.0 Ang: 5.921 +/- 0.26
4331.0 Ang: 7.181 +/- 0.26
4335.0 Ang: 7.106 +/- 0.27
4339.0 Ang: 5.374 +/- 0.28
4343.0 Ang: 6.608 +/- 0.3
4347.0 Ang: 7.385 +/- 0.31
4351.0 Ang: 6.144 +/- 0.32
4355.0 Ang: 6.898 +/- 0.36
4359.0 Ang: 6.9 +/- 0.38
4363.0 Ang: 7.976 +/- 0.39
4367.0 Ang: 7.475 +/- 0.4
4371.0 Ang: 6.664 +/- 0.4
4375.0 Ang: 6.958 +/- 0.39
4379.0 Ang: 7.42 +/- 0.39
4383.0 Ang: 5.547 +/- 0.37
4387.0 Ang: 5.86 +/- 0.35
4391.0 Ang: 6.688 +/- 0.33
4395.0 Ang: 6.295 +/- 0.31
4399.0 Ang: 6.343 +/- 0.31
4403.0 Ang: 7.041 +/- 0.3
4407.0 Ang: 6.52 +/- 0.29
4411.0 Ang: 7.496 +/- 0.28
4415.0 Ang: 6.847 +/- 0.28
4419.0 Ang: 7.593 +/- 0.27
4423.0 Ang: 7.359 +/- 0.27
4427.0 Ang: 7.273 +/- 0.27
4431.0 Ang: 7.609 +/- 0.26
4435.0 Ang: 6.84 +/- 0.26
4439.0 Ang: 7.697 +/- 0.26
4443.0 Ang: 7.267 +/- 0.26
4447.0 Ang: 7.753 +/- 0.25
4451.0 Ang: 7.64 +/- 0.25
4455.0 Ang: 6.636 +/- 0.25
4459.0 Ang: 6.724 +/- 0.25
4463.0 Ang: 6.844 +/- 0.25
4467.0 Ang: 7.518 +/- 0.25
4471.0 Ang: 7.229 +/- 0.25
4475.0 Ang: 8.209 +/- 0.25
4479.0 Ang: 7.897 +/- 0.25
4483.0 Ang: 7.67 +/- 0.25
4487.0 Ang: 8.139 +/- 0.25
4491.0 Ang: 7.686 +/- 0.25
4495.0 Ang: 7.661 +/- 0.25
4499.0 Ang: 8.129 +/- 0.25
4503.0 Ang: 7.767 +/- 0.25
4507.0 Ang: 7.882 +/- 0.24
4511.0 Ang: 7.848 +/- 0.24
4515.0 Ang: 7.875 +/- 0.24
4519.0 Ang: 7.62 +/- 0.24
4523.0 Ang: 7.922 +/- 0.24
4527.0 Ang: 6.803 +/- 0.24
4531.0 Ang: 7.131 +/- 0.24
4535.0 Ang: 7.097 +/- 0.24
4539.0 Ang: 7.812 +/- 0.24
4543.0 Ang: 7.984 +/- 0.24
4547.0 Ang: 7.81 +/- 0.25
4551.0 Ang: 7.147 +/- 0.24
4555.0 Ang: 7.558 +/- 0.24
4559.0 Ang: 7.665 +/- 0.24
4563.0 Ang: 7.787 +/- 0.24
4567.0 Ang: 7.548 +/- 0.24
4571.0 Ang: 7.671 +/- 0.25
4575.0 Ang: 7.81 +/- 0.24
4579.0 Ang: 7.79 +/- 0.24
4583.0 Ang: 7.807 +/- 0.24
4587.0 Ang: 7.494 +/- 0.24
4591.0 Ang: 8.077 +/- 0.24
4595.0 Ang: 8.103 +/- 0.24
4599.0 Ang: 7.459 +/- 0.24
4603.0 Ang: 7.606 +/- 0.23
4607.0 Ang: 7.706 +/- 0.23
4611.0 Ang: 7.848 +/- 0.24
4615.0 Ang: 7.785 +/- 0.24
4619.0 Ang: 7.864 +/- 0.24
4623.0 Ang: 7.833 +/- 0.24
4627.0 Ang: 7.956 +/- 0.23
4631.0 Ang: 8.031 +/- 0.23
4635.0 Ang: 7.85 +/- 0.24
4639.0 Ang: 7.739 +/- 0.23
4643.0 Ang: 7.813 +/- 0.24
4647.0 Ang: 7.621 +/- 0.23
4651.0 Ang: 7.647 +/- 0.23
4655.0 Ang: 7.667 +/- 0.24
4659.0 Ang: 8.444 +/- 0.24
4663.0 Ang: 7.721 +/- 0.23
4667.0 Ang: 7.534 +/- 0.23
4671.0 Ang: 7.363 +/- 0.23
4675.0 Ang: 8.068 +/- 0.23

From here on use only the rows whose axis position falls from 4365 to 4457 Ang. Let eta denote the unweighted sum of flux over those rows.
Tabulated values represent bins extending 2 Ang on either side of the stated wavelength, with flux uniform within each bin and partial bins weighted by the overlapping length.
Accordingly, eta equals 161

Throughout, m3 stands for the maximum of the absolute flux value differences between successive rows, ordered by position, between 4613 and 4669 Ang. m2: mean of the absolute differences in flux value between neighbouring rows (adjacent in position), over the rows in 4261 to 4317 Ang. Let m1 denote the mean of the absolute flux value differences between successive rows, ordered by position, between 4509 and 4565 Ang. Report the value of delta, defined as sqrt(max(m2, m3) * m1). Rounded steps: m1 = 0.34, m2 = 0.51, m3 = 0.8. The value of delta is 0.51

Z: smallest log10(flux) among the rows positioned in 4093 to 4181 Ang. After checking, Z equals 0.74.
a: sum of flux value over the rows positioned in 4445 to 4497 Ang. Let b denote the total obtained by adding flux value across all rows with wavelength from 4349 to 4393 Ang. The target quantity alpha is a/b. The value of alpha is 1.31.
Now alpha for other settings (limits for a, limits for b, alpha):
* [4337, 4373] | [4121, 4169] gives 0.74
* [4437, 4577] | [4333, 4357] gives 6.72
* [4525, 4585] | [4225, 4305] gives 0.93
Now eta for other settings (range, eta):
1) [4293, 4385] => 147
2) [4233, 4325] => 140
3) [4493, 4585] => 176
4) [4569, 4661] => 180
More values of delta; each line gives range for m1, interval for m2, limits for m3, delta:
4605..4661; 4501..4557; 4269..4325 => 0.54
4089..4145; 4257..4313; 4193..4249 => 1.32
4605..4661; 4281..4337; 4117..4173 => 0.50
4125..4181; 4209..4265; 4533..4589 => 0.72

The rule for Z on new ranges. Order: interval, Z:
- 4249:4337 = 0.66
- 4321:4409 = 0.73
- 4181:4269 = 0.65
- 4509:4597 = 0.83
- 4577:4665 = 0.87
